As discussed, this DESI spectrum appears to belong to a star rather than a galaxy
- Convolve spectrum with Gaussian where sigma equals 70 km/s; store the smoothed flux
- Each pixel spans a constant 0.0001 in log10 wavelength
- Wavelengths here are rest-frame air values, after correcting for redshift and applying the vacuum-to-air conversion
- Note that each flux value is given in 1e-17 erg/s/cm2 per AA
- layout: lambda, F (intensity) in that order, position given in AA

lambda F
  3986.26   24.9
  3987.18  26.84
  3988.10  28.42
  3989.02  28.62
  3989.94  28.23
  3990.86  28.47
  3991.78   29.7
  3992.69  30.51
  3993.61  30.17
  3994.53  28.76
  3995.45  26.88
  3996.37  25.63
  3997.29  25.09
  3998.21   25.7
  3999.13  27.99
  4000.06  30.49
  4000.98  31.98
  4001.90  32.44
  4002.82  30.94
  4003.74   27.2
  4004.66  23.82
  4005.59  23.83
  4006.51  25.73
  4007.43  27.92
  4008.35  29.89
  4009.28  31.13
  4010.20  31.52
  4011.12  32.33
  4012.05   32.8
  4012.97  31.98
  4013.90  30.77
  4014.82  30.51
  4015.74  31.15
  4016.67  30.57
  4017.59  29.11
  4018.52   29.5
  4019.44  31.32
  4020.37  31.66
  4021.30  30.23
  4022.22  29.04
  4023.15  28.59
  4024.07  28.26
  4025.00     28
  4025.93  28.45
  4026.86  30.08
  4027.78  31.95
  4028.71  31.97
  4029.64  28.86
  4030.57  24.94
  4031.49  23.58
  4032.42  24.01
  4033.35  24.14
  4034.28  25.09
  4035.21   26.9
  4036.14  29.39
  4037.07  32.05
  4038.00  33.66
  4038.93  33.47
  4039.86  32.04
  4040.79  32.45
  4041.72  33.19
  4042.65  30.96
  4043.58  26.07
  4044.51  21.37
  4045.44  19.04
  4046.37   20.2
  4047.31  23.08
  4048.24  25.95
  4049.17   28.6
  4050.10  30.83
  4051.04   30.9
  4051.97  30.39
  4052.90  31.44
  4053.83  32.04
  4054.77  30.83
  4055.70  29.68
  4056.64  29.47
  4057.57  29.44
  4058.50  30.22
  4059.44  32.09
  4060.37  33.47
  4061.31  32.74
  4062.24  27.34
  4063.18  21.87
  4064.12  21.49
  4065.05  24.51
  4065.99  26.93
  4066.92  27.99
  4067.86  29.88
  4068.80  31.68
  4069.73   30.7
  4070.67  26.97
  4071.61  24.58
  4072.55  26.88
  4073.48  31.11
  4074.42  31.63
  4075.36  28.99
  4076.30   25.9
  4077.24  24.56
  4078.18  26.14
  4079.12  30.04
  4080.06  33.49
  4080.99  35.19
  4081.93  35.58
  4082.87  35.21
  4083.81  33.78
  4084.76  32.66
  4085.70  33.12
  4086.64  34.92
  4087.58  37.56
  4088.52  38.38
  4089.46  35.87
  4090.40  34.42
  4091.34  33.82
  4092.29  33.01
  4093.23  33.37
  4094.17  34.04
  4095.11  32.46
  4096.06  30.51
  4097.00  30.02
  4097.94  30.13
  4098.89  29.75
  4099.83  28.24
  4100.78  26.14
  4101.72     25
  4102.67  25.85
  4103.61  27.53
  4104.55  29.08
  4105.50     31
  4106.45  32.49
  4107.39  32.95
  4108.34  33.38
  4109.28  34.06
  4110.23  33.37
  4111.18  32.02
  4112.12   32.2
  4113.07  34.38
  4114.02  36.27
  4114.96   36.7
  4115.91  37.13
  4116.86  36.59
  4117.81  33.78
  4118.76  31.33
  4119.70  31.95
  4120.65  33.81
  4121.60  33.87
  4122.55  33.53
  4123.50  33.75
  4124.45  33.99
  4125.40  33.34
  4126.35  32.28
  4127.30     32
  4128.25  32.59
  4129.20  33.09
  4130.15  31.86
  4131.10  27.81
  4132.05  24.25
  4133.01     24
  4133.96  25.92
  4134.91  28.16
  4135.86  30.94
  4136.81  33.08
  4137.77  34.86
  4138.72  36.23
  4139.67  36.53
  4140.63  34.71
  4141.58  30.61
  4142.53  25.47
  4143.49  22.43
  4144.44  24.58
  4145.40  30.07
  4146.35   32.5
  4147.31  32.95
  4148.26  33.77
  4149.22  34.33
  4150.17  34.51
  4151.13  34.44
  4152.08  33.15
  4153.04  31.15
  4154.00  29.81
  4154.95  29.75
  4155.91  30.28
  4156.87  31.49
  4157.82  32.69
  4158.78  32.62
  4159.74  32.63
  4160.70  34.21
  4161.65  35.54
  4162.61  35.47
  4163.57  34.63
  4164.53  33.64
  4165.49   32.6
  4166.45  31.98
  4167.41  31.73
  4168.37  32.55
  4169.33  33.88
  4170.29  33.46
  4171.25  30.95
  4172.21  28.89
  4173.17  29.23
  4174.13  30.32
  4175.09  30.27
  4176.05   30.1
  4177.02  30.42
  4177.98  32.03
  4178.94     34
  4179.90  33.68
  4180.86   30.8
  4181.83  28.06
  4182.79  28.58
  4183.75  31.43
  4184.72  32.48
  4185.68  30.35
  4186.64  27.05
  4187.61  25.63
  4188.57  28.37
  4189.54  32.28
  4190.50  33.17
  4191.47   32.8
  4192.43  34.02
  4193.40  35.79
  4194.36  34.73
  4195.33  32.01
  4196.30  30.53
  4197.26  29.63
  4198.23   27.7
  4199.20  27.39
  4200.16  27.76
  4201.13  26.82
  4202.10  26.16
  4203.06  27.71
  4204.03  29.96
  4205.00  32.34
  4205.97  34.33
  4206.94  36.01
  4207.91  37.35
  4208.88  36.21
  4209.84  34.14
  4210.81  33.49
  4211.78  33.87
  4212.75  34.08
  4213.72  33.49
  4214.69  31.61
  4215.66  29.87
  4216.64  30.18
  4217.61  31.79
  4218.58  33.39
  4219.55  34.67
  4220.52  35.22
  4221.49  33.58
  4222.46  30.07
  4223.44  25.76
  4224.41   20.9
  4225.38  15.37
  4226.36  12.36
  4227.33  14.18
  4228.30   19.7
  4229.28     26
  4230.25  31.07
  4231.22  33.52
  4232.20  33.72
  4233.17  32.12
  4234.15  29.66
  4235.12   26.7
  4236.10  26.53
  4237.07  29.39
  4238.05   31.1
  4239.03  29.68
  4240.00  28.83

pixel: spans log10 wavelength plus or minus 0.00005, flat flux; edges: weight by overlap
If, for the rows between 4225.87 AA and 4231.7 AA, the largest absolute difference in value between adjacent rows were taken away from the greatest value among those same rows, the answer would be 27.2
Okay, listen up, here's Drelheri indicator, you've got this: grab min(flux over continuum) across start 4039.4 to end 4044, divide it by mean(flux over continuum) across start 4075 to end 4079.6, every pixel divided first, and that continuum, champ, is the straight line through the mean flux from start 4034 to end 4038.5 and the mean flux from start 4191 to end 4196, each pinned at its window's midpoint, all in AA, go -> 0.99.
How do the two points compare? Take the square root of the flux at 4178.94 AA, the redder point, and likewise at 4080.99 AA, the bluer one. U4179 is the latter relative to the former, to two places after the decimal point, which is 1.02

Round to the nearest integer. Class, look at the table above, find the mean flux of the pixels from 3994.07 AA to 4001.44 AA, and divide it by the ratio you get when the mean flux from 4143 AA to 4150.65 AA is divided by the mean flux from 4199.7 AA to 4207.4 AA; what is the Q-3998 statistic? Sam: 27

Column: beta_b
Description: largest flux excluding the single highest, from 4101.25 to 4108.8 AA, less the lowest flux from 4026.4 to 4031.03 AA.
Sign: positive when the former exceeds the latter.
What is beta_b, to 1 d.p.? 8.0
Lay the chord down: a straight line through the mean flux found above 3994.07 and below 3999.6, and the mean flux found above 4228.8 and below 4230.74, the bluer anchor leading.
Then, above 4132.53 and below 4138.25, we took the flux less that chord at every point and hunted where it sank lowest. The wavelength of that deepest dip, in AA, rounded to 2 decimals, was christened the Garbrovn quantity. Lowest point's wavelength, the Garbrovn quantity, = 4133.01 AA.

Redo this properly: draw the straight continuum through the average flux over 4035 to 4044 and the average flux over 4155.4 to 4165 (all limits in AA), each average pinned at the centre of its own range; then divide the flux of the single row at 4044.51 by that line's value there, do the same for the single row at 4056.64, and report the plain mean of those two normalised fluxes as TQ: 0.81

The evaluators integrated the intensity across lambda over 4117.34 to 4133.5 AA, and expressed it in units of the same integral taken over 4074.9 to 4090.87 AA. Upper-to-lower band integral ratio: 0.98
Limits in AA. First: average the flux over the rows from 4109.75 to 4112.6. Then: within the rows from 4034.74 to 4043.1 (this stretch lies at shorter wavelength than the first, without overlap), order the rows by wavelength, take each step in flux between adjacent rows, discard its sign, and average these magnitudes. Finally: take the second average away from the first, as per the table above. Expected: 31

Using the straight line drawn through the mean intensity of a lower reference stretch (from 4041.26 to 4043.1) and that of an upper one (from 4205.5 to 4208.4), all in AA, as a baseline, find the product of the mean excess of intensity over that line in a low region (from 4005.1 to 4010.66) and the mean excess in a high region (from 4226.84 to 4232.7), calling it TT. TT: 30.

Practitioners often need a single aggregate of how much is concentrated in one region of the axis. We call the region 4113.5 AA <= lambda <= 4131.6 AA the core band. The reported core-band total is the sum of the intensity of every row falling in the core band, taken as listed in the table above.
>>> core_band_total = 636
